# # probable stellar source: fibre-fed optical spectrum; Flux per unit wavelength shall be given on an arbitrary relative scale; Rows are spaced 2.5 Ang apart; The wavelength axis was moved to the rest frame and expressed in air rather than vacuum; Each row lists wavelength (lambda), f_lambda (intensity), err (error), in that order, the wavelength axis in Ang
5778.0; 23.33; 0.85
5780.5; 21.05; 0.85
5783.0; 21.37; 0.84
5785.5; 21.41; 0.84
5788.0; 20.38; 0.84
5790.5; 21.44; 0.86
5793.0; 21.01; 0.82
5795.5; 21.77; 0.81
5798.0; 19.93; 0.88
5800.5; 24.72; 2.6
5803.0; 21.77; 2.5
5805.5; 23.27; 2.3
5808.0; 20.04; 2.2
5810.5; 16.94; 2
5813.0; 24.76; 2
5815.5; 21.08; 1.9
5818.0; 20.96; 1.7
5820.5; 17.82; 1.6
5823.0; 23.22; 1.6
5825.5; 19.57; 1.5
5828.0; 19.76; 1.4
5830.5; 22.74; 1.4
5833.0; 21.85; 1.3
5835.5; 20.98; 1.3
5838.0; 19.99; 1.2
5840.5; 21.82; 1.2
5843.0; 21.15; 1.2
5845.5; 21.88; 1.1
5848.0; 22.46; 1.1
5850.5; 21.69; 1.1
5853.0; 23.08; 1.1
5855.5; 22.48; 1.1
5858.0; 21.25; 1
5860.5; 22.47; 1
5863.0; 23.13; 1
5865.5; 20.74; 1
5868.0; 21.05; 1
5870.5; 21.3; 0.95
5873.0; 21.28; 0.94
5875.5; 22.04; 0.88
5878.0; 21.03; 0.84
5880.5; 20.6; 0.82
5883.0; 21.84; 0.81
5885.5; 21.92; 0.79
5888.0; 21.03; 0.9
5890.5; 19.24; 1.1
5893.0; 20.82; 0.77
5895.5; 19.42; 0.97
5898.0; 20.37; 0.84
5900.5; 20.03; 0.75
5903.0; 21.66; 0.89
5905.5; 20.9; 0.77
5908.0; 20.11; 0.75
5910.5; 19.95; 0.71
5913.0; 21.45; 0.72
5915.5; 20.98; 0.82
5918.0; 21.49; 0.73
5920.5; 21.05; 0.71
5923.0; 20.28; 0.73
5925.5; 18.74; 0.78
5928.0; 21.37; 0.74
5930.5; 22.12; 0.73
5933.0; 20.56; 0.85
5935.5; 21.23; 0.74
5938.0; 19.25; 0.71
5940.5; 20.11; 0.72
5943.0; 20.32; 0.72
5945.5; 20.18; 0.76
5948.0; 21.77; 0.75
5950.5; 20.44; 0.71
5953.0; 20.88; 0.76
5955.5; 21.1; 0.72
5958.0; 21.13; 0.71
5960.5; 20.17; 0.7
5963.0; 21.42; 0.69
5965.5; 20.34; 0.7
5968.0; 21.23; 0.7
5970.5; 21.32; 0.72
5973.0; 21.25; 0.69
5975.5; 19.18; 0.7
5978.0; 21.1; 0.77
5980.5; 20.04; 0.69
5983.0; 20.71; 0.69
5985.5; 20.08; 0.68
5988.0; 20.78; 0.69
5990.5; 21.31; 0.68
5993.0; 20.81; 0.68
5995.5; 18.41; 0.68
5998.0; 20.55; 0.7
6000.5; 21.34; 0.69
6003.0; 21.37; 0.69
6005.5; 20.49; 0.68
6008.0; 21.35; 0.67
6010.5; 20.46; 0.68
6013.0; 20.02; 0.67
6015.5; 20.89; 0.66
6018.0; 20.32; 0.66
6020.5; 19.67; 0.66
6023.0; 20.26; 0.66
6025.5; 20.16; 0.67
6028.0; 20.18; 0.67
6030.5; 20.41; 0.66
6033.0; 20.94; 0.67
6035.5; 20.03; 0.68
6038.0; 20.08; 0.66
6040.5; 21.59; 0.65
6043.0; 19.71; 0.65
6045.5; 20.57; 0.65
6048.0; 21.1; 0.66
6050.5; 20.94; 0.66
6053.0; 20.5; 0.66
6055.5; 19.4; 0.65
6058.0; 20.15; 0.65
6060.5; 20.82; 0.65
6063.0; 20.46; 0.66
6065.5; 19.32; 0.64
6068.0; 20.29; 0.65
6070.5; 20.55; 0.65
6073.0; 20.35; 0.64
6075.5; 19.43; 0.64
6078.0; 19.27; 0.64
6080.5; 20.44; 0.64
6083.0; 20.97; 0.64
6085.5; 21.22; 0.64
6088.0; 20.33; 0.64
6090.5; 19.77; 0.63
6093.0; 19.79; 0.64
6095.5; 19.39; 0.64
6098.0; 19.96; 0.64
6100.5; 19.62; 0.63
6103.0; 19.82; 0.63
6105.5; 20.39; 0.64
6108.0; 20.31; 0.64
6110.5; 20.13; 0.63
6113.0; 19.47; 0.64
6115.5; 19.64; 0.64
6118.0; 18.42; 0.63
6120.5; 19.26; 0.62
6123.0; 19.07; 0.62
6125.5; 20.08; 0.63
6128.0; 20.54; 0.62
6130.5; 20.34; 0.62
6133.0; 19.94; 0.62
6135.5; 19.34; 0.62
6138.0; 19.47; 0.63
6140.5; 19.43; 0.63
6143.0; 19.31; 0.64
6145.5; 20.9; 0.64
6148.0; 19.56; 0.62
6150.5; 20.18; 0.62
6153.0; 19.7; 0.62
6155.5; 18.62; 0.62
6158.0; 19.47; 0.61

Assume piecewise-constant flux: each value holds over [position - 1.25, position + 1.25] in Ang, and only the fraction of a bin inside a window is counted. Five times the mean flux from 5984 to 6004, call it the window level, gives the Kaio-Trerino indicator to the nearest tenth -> 102.9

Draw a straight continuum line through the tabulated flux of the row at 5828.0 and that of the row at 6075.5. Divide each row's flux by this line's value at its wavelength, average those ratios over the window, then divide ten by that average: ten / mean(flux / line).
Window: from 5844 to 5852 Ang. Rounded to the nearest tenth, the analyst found 9.0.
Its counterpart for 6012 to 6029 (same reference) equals 9.6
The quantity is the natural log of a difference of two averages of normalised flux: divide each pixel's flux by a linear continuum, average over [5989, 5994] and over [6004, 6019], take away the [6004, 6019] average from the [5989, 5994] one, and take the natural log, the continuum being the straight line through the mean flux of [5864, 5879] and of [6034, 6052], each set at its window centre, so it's -4.0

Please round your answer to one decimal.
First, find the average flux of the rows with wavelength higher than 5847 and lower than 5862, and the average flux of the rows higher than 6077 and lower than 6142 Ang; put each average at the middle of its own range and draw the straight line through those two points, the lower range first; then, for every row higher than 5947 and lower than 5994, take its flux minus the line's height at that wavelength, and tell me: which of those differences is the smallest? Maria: -1.9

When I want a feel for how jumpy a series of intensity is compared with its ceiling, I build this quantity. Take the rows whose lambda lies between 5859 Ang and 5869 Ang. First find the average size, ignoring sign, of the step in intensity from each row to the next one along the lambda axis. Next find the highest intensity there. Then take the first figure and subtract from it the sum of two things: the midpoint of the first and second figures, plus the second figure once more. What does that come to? -34.1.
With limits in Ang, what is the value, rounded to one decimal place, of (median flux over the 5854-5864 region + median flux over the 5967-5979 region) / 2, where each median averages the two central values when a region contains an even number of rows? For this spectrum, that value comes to 21.9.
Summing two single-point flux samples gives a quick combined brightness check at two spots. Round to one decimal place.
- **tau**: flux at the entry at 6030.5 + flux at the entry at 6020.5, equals 40.1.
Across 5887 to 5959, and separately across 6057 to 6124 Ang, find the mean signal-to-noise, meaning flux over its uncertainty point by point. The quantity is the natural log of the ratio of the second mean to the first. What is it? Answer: 0.15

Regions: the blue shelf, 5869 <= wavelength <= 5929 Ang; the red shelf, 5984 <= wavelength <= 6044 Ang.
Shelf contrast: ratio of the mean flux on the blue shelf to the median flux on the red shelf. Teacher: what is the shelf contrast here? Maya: 1.02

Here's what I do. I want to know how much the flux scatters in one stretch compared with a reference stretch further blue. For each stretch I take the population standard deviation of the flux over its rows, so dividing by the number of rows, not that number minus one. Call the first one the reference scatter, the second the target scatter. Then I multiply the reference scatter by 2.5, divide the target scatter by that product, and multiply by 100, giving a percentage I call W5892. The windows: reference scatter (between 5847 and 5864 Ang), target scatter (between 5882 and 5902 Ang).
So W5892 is 59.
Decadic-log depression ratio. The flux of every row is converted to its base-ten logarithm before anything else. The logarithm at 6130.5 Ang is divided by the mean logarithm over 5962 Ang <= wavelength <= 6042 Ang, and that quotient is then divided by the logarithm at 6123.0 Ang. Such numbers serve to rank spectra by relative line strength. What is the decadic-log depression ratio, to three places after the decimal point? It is 0.778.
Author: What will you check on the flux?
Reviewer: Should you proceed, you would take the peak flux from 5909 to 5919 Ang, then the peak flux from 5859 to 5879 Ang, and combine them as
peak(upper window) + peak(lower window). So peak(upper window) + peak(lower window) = 44.6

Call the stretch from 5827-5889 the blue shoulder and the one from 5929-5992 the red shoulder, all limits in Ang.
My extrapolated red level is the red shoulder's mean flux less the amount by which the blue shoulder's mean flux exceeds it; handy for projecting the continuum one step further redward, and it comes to 19.9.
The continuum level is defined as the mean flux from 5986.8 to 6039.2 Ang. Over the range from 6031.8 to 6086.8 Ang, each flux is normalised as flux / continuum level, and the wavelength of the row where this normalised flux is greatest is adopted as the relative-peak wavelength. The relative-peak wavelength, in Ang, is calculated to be 6040.5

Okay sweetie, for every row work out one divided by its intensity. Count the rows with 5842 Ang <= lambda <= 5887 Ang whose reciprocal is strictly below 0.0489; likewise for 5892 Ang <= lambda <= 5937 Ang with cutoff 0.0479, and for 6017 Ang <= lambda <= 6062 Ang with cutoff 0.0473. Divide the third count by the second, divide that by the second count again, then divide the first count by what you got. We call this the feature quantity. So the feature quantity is 1458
